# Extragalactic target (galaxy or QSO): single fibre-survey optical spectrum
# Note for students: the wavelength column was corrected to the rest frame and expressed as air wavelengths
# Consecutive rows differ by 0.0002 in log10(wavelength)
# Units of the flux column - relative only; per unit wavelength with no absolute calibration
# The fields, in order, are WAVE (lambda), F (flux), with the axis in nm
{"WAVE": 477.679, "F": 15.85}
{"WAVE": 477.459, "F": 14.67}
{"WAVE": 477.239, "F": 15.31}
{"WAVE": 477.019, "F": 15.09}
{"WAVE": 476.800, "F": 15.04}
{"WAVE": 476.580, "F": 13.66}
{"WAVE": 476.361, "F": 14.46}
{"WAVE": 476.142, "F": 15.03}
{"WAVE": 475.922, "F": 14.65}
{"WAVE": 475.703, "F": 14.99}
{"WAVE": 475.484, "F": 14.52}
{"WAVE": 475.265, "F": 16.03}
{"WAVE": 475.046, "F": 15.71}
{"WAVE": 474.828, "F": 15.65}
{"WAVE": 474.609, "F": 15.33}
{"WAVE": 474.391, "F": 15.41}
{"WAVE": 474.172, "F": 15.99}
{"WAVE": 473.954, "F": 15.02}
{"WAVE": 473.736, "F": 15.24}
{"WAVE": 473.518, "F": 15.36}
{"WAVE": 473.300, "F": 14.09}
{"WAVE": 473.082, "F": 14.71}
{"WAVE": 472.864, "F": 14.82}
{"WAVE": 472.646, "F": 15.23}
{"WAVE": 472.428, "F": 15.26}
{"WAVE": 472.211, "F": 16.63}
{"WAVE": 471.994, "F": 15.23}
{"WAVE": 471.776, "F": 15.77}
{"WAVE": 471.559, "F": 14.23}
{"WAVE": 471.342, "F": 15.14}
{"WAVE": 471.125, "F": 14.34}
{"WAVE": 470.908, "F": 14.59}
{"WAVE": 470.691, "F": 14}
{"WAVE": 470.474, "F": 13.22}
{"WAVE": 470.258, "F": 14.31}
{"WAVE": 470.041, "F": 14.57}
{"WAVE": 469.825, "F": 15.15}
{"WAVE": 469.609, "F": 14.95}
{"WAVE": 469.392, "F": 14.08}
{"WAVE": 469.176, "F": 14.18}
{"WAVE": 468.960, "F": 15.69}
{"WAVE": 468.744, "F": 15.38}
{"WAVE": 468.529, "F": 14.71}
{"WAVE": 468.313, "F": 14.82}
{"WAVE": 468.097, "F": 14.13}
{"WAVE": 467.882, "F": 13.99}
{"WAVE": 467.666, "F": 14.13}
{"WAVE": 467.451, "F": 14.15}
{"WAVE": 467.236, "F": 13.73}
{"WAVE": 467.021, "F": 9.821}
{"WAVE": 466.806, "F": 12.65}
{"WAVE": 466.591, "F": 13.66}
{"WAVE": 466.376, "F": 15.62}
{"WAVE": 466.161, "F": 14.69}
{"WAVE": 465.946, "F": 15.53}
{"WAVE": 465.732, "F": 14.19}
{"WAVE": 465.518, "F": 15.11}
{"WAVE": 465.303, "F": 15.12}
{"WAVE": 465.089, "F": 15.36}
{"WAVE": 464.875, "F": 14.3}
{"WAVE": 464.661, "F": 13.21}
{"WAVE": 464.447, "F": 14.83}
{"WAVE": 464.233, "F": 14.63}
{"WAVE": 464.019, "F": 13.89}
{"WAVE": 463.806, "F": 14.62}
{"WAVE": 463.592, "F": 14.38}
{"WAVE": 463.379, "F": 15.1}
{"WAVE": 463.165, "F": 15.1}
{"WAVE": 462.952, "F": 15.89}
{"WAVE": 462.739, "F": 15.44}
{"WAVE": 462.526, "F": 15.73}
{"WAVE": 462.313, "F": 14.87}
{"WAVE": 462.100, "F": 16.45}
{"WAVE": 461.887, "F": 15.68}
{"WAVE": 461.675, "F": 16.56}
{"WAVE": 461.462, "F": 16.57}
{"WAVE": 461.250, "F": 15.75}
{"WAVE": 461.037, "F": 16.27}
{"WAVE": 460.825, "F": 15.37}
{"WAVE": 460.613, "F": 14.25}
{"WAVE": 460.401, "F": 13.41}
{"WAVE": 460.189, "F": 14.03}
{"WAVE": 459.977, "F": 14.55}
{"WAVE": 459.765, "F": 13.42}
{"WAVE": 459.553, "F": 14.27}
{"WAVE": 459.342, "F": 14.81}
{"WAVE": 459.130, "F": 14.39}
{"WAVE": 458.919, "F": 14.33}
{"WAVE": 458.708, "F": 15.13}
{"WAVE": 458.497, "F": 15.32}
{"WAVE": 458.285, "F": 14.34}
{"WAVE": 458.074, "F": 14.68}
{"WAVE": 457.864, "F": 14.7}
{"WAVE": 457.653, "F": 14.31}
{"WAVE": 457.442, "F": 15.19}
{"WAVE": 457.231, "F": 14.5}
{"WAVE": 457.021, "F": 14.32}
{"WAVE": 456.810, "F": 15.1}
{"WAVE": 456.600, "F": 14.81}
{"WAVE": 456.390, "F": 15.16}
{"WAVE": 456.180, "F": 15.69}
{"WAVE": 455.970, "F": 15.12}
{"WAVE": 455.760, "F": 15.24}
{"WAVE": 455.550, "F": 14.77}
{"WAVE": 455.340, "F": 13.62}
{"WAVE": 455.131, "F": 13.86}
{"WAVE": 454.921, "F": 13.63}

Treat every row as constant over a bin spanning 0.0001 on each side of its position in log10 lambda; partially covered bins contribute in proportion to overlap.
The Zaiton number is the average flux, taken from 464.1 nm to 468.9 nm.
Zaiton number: 14.3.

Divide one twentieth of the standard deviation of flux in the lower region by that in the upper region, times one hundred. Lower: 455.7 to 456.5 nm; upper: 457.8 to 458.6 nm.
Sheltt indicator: 3.2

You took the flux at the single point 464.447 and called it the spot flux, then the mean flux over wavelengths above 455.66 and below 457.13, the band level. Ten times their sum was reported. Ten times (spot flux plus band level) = 299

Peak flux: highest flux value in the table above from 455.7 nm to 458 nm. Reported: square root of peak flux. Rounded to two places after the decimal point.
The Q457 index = 3.96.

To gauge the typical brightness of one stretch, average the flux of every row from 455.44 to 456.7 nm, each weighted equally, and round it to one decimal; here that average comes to 15.1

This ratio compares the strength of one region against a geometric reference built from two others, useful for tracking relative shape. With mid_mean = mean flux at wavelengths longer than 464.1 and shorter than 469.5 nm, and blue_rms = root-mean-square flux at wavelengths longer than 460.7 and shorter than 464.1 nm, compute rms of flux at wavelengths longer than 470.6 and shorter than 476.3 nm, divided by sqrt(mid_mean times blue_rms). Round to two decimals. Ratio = 1.02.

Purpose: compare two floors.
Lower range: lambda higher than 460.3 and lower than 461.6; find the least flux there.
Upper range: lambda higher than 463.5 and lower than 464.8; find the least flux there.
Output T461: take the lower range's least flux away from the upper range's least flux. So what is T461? -0.20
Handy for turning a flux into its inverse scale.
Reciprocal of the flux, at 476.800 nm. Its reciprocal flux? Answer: 0.066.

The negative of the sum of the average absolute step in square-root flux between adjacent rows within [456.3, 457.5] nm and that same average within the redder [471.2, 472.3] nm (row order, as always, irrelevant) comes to -0.200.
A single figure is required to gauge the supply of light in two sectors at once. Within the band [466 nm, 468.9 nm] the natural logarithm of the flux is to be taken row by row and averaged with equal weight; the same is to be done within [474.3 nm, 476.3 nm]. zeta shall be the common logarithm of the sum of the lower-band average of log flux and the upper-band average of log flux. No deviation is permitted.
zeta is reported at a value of 0.729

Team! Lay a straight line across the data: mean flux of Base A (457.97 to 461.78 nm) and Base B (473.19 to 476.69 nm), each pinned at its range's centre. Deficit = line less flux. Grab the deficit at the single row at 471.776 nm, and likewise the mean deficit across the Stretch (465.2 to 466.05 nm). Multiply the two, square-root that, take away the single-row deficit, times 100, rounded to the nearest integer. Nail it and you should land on 93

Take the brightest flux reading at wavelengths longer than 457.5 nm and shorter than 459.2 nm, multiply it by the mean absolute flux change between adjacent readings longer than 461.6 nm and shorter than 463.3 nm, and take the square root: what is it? 3.5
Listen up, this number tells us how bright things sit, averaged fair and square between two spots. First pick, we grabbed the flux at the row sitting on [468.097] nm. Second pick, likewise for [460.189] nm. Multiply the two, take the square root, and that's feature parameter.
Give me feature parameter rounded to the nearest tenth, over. 14.1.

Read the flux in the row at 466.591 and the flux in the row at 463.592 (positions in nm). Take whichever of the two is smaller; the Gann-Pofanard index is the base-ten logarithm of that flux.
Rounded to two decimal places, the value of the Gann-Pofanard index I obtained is 1.14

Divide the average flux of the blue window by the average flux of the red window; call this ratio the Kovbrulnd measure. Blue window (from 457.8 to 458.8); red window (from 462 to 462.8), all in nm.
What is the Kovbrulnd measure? 0.950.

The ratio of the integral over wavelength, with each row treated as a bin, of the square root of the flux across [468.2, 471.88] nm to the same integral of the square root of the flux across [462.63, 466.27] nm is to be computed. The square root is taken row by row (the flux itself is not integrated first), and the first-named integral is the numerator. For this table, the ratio 1.01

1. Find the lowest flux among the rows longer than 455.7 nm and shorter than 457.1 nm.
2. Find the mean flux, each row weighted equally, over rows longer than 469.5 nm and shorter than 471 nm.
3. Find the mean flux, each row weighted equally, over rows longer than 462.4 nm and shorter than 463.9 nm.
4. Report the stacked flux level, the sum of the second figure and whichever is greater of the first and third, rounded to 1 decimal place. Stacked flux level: 29.6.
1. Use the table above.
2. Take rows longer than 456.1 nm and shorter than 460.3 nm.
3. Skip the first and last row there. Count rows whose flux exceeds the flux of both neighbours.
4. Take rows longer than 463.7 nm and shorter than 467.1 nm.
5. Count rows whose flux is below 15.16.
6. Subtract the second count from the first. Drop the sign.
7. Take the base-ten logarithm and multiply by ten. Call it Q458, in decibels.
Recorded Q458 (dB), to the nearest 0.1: 8.5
